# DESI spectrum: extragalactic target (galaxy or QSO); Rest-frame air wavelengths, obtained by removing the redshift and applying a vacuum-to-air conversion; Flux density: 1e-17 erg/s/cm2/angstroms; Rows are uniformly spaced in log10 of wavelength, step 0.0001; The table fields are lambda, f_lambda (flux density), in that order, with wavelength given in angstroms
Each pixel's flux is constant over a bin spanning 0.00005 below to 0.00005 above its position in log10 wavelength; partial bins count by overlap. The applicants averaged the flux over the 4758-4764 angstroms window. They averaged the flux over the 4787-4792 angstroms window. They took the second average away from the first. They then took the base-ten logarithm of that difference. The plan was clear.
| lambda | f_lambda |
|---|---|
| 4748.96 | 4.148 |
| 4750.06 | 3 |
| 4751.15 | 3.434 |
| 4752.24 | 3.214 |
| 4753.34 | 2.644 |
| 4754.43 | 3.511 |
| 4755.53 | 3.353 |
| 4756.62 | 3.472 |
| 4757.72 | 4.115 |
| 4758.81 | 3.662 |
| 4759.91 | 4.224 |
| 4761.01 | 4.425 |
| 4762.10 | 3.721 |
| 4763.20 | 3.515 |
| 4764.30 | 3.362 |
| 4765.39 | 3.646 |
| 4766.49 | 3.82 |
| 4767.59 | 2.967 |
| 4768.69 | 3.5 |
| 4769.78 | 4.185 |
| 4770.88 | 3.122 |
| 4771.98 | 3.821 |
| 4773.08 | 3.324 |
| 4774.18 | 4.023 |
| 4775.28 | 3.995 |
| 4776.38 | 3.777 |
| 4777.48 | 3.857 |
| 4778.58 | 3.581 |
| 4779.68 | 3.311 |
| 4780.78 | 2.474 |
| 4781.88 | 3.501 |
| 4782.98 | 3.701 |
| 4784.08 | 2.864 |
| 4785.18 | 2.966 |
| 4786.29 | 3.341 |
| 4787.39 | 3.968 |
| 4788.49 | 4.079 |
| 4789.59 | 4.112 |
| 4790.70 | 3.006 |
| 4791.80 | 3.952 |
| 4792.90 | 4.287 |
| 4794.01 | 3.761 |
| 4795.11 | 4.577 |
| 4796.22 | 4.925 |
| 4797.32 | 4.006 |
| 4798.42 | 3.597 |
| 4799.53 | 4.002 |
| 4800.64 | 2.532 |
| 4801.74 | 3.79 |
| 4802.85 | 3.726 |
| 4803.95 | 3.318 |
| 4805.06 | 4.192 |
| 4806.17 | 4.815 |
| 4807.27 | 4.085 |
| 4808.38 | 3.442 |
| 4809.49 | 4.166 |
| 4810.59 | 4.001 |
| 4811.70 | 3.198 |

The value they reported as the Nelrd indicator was -1.1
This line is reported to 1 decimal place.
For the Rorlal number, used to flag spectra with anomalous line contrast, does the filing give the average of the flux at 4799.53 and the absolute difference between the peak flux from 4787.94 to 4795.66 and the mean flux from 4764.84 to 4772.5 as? 2.5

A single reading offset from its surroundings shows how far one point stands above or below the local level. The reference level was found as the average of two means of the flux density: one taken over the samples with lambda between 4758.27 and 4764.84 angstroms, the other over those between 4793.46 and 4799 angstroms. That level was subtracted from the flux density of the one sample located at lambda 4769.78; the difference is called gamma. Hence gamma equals 0.19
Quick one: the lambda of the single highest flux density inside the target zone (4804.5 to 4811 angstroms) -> 4806.17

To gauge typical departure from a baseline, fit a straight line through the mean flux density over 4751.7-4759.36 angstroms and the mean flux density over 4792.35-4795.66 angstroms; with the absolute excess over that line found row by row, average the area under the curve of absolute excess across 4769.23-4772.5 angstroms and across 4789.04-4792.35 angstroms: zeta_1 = 1.4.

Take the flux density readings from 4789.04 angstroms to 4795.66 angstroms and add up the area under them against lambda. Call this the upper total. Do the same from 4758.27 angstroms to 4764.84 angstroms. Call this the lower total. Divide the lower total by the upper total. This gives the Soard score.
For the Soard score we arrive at 0.96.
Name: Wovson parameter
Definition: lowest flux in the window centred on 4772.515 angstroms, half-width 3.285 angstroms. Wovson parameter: 3.122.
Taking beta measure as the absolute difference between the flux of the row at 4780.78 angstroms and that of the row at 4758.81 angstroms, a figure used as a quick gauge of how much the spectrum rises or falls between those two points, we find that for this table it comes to 1.2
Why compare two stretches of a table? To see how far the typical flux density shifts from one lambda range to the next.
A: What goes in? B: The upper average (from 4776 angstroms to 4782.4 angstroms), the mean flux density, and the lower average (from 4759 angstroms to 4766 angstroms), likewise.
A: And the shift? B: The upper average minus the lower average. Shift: -0.40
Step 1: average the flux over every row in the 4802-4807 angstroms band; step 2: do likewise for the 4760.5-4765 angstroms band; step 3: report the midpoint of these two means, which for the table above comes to 3.88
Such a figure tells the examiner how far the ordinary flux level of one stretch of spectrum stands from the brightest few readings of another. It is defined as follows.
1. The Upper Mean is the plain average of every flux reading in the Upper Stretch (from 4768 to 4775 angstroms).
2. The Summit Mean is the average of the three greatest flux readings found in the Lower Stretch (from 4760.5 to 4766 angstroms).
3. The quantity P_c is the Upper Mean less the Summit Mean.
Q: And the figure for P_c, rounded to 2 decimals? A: -0.27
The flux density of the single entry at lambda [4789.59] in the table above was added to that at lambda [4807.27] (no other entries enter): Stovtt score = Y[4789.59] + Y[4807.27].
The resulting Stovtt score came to 8.20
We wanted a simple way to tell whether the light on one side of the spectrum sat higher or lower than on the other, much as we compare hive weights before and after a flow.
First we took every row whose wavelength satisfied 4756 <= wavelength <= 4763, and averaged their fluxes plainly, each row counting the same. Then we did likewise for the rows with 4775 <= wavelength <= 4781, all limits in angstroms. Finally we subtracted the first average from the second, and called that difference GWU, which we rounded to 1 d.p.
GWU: -0.4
